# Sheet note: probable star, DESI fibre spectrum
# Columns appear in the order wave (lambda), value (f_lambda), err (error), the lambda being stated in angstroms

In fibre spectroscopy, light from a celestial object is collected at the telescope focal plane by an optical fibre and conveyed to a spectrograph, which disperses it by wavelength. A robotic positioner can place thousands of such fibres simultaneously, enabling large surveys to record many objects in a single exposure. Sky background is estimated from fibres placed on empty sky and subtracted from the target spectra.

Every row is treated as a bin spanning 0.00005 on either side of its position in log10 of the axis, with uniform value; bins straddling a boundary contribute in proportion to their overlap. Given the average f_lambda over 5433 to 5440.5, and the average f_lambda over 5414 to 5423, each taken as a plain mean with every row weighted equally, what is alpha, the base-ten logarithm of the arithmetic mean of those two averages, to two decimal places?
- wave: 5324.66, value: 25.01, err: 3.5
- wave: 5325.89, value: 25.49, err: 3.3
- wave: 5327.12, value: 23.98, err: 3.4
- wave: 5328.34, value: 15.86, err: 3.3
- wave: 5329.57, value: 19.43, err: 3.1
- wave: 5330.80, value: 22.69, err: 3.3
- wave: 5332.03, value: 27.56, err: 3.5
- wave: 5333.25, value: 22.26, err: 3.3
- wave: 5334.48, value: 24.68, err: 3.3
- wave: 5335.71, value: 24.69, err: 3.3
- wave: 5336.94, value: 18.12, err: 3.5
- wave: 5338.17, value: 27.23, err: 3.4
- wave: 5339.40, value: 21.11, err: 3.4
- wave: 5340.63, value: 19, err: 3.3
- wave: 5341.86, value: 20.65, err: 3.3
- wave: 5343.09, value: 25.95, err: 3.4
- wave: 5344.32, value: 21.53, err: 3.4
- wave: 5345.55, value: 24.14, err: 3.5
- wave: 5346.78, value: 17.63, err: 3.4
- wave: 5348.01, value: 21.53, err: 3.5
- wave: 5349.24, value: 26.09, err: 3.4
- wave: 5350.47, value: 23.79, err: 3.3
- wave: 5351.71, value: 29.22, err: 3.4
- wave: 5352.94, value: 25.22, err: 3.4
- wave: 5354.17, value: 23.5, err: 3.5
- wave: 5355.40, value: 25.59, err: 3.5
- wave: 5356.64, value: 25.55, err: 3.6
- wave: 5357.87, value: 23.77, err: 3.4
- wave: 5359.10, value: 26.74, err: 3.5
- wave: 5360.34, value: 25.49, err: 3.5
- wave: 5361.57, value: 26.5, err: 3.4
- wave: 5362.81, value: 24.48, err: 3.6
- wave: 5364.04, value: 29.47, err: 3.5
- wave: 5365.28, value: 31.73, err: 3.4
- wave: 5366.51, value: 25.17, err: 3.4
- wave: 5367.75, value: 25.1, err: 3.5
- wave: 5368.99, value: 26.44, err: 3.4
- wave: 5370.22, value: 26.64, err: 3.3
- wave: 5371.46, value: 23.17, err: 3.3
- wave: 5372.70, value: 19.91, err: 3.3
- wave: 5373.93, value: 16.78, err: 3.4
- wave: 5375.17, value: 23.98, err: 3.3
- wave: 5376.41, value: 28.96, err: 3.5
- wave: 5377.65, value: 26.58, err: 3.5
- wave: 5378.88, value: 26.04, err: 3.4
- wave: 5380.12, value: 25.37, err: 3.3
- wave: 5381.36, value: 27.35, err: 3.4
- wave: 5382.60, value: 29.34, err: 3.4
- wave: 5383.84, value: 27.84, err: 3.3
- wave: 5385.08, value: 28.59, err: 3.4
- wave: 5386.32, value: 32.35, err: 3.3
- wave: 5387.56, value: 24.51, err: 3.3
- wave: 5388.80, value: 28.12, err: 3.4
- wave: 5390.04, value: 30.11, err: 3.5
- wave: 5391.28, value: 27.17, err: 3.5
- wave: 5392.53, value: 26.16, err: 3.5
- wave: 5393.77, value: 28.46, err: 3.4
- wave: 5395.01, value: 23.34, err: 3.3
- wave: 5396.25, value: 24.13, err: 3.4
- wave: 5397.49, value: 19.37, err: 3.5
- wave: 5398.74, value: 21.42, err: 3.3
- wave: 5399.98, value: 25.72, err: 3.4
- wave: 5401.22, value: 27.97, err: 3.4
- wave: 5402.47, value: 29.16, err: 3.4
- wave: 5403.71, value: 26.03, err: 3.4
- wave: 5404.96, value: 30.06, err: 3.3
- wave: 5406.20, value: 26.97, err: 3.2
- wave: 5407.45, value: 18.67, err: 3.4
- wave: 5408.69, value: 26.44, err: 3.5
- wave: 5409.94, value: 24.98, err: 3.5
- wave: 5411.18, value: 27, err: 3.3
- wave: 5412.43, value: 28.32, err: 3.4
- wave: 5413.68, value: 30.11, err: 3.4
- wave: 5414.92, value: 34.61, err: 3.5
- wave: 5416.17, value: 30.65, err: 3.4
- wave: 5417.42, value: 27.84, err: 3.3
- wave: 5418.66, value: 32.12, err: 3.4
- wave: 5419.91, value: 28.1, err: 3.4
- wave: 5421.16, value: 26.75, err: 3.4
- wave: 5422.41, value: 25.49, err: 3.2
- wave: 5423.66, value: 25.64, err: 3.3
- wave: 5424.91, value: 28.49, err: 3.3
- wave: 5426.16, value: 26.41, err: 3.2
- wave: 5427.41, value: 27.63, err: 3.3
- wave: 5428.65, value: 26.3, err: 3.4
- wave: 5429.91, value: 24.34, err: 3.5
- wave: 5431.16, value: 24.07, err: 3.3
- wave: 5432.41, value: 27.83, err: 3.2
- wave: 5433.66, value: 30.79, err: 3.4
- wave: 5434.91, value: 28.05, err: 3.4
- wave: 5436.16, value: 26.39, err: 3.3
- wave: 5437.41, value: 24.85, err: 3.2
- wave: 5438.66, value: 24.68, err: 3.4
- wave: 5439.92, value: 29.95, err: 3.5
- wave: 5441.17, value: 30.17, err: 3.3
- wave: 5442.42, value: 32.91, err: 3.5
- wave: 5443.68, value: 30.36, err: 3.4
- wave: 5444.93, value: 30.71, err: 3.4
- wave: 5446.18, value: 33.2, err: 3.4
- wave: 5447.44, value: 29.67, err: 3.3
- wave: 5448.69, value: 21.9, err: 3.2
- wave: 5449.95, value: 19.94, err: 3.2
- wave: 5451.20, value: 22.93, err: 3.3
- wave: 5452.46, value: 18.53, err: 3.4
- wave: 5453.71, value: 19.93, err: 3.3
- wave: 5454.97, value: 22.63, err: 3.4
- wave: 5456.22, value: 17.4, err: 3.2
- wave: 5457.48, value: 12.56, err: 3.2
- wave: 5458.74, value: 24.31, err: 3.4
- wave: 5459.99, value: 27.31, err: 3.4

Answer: 1.45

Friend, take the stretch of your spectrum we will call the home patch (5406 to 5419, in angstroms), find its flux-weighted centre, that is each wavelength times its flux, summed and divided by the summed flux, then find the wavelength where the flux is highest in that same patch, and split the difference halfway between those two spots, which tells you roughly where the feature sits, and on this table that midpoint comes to 5413.9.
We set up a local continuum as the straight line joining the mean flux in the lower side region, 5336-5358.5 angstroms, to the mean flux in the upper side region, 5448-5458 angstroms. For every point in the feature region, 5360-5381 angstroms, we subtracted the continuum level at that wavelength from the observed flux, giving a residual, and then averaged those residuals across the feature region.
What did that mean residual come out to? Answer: 2.9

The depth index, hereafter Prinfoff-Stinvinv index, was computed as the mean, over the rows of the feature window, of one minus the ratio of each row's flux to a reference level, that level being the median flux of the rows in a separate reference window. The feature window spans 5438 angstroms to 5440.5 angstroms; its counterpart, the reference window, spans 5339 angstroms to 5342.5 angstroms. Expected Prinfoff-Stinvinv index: -0.32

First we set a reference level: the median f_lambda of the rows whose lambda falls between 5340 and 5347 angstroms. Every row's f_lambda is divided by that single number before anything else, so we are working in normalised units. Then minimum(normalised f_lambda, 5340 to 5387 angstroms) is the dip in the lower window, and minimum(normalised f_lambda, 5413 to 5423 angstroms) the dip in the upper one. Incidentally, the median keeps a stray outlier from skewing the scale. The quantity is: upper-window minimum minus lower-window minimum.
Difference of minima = 0.4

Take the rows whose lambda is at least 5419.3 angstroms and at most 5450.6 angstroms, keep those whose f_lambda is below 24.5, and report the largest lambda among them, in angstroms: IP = 5449.95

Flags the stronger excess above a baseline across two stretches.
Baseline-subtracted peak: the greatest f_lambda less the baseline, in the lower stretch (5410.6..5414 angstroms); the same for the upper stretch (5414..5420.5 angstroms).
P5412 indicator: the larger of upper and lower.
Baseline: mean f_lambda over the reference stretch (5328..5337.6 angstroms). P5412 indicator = 13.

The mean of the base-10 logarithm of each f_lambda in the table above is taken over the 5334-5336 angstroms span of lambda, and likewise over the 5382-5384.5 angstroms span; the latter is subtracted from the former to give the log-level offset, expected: -0.064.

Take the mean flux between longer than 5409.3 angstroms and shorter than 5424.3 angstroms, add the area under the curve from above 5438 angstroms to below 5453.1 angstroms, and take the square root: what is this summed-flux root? 20.9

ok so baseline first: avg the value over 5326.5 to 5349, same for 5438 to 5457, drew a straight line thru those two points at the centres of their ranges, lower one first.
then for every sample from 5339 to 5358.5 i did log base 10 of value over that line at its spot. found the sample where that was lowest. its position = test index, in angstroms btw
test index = 5346.78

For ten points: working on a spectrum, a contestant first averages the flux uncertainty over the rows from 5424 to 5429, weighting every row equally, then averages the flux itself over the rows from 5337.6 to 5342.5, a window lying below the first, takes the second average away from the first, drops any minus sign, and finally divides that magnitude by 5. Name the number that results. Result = 3.7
